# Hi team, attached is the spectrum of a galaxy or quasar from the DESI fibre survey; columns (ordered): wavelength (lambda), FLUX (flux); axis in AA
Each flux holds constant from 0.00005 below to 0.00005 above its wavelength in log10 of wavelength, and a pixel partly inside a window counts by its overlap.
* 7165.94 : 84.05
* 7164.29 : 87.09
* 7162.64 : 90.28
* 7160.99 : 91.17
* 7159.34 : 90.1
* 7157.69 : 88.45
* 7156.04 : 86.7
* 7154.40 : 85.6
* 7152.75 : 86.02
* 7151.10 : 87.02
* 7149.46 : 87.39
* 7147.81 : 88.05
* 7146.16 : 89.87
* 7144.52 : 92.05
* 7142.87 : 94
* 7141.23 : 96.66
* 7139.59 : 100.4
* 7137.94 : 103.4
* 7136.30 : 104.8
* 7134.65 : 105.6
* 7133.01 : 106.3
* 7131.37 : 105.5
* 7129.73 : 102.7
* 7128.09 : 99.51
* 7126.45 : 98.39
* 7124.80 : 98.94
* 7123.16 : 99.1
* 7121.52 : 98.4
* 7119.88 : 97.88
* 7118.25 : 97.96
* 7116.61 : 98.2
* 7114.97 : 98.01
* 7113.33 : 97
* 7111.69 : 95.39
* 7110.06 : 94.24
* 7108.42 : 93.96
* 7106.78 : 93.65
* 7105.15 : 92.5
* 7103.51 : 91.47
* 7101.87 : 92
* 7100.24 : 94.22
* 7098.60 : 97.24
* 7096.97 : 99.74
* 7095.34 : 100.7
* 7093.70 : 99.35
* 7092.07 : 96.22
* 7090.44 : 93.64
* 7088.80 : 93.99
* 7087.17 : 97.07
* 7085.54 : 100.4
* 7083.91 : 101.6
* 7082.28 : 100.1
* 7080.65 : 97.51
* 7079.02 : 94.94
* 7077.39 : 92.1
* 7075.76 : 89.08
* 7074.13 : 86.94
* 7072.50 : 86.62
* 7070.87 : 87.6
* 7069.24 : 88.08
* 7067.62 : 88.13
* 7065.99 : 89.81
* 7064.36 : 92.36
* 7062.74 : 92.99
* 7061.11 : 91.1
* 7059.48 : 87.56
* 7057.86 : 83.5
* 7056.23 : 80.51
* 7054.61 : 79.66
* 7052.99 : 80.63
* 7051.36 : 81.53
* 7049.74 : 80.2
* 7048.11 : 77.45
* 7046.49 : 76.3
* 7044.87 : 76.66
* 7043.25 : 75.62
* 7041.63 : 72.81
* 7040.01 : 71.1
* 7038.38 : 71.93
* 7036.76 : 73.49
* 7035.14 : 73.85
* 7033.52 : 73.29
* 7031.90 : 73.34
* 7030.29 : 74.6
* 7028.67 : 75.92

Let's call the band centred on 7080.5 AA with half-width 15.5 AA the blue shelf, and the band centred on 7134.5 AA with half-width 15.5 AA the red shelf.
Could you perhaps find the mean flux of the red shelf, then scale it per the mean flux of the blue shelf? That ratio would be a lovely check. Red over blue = 1.05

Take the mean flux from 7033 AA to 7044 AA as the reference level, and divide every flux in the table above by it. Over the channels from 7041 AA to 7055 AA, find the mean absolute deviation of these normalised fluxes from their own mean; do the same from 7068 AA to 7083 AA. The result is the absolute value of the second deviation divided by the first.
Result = 1.8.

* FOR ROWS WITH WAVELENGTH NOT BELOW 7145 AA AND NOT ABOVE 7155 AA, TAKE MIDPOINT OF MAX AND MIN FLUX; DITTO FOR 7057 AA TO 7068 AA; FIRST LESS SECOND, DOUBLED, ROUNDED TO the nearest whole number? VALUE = -1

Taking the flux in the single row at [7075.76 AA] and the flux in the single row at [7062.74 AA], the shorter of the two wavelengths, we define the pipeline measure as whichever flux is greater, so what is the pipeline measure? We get 93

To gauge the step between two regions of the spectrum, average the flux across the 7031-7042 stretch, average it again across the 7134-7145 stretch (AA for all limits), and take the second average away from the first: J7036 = -27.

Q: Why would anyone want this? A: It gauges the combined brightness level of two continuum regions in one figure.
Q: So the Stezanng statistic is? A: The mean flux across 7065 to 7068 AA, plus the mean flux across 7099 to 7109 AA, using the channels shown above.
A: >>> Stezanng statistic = 182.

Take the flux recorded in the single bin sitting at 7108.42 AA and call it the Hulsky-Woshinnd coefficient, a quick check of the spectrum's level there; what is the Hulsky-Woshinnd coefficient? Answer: 93.96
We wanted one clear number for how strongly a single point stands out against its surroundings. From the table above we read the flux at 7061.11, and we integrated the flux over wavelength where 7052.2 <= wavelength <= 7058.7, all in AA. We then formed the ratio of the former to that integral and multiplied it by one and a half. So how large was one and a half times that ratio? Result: 0.259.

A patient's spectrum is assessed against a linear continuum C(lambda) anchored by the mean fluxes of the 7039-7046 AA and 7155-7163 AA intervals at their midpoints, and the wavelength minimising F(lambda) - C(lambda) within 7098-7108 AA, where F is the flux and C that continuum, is 7103.51 AA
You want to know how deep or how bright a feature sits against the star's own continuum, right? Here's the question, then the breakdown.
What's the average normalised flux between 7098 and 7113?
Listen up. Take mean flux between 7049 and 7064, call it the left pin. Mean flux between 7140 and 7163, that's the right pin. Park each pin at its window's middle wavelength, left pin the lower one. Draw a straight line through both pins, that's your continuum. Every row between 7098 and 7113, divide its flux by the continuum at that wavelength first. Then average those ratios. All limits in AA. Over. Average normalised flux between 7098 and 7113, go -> 1.08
